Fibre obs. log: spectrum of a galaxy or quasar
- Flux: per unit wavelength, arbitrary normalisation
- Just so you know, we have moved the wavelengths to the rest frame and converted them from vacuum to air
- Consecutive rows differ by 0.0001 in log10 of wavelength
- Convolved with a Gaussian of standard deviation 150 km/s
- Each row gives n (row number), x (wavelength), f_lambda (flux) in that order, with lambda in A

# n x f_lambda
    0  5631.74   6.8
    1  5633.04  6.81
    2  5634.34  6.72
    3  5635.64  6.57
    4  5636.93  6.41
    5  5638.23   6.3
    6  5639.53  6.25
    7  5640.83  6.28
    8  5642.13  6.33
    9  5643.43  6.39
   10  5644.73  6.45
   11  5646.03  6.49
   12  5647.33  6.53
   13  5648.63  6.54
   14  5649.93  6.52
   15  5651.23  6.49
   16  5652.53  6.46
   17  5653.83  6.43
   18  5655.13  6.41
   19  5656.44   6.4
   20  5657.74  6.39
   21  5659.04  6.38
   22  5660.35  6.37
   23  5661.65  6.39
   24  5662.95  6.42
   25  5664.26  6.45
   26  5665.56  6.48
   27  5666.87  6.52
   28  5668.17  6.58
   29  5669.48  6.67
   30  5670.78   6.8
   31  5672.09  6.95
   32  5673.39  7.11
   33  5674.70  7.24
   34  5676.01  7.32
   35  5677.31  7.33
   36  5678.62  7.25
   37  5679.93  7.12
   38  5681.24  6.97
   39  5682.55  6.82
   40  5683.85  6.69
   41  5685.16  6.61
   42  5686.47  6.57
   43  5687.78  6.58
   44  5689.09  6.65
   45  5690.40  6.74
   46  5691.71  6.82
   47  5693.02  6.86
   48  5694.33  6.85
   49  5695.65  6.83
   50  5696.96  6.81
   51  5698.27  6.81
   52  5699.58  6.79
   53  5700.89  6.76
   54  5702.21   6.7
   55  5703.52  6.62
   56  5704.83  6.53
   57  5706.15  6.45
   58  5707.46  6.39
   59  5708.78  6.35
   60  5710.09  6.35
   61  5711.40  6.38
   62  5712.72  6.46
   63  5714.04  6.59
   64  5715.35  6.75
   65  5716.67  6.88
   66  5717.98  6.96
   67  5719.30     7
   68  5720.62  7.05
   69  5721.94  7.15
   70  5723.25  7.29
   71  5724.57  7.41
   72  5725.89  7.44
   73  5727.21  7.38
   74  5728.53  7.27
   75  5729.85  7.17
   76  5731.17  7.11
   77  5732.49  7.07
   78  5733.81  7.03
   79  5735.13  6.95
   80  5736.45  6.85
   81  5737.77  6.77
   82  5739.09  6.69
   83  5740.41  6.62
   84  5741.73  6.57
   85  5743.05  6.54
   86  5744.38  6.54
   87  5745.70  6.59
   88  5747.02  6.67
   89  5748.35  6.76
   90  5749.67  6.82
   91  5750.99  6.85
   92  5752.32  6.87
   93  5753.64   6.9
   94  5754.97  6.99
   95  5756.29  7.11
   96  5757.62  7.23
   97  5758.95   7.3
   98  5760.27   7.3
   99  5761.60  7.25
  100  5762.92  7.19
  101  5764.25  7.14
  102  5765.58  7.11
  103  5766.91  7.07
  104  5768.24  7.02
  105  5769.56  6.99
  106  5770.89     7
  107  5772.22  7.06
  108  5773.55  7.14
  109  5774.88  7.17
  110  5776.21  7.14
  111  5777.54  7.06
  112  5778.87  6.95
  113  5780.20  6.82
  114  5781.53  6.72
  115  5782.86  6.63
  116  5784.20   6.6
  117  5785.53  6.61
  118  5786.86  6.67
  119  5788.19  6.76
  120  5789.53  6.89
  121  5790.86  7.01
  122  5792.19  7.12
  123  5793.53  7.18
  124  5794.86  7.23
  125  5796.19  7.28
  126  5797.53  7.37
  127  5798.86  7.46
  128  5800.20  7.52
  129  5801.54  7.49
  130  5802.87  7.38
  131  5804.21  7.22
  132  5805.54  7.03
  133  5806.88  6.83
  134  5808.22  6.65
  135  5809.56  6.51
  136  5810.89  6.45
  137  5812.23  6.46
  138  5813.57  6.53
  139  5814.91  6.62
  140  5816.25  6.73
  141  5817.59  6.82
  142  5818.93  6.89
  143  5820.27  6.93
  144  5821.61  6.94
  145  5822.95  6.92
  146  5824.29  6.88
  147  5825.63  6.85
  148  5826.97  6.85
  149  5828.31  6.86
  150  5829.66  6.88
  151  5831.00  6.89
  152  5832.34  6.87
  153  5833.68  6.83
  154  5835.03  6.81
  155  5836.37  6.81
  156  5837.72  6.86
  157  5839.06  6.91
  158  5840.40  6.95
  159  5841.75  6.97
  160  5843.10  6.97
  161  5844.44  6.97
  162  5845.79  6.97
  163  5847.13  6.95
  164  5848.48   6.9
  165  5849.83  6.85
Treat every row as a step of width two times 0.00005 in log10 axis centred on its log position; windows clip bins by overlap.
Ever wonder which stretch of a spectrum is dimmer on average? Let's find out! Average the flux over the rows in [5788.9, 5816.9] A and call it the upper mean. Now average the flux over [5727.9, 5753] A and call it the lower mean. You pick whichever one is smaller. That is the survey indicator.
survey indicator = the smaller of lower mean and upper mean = 6.8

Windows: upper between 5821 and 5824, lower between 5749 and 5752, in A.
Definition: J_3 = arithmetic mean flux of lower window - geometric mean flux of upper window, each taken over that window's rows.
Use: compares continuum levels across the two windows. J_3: -0.09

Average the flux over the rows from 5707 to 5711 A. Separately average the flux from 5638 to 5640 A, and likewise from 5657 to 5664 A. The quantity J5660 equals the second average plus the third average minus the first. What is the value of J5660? 6.3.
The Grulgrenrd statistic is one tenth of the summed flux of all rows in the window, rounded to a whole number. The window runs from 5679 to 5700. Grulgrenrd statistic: 11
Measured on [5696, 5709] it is 7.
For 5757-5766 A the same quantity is 5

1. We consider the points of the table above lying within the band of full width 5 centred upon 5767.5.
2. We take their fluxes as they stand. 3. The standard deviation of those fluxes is 0.05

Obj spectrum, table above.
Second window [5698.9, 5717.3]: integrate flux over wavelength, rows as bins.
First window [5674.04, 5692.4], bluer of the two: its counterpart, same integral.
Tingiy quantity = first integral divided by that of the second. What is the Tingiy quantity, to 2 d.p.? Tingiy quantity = 1.05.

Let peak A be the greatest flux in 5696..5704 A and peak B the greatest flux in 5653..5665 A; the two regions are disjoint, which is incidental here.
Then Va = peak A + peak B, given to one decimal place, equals 13.3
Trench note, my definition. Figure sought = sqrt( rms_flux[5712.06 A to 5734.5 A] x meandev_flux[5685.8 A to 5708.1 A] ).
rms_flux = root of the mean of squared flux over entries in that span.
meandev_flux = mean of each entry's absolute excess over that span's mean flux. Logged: 0.9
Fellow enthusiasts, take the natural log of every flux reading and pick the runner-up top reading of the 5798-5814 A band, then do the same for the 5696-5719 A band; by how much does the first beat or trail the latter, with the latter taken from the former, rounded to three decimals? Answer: 0.085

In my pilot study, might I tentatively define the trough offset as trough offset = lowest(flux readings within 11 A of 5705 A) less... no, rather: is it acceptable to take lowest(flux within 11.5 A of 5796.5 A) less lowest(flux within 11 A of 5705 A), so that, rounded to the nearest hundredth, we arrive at 0.26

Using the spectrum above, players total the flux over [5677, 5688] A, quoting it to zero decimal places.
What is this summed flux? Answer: 62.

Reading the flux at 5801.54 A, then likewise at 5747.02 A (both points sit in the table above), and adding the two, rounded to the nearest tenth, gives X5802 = 14.2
